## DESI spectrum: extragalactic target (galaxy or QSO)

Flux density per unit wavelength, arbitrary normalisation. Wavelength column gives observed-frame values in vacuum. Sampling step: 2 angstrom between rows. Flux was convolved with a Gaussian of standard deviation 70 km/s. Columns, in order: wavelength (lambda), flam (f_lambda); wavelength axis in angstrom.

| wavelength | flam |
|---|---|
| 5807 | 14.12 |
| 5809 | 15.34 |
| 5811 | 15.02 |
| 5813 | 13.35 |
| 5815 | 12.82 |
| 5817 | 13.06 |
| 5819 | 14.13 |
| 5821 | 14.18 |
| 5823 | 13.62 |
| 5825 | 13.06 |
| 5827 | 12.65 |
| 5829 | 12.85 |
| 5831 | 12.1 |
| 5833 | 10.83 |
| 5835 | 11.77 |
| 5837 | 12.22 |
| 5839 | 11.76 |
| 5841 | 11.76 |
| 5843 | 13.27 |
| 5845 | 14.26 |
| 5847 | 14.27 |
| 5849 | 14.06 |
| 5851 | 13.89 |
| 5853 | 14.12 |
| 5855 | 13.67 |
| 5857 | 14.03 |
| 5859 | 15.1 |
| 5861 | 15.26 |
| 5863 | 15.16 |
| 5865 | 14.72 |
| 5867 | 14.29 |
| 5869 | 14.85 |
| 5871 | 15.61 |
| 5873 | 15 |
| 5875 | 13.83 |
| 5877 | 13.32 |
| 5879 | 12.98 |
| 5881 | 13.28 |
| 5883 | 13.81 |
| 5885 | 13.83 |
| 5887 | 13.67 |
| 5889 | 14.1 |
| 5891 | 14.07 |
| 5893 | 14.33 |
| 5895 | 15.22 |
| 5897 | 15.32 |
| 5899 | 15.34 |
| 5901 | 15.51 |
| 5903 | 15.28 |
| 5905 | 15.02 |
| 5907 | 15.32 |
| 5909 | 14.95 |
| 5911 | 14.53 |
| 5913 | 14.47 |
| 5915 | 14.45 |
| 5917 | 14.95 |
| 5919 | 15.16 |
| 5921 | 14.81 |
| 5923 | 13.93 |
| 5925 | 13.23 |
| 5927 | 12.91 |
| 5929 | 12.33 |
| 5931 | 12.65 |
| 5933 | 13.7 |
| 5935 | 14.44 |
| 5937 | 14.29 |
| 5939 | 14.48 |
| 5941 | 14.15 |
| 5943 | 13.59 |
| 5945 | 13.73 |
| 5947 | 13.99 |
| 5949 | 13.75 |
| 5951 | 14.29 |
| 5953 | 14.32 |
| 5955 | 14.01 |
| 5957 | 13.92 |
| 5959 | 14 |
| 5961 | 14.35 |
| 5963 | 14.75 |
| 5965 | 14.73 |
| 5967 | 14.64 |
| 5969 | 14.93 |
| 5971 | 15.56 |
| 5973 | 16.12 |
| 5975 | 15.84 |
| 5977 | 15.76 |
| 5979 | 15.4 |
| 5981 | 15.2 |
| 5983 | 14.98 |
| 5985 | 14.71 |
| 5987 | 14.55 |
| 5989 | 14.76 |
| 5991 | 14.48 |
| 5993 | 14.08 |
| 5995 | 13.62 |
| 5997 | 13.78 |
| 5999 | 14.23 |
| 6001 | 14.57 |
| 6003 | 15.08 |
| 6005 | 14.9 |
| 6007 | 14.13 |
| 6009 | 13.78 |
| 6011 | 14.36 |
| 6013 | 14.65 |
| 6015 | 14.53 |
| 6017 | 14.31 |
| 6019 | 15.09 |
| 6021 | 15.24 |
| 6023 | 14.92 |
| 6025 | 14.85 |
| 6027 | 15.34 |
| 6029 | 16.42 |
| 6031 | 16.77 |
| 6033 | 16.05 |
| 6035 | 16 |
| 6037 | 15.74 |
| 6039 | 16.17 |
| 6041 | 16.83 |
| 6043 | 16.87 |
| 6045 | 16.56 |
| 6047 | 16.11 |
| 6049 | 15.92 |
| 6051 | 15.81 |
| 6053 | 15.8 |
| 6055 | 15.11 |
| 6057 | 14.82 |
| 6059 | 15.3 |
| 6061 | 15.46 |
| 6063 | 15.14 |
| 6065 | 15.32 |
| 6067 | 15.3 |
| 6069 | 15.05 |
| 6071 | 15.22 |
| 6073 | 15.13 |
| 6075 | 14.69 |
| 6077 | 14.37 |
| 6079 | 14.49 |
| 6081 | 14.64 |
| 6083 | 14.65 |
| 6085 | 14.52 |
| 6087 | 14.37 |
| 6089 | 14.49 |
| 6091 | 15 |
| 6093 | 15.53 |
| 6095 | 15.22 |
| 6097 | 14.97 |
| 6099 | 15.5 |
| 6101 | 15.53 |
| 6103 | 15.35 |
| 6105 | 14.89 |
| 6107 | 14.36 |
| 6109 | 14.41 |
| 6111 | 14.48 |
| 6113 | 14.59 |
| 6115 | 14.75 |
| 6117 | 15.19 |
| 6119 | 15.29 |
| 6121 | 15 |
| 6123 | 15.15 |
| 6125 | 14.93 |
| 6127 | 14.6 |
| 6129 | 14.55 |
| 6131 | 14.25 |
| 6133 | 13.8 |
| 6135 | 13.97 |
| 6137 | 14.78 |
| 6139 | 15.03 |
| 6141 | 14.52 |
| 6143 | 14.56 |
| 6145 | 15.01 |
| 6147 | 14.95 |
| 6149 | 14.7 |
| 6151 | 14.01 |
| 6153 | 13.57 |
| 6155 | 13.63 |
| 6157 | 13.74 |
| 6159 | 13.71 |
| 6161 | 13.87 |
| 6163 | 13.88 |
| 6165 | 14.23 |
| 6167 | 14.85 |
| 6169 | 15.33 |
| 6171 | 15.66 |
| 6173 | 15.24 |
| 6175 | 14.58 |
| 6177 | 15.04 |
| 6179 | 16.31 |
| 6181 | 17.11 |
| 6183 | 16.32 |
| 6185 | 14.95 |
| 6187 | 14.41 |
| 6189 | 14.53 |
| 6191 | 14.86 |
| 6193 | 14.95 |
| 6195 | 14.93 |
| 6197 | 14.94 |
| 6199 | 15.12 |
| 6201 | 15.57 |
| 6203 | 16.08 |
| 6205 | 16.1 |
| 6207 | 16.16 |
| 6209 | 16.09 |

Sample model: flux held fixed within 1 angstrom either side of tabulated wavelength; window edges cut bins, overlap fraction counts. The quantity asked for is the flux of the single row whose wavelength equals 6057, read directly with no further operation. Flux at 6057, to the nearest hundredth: 14.82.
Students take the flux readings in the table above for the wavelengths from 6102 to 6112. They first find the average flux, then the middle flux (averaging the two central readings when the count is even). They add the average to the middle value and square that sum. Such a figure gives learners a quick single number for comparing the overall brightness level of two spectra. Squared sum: 851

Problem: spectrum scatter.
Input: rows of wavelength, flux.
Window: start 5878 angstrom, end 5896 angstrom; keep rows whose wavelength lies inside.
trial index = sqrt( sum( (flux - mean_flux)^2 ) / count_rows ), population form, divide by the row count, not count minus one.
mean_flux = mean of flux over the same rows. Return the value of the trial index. 0.60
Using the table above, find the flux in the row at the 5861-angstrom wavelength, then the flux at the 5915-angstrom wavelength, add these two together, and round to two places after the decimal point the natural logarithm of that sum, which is 3.39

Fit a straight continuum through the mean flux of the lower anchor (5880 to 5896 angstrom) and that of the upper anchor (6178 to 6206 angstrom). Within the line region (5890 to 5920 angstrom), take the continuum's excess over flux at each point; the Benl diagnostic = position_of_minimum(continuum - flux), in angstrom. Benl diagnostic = 5901 angstrom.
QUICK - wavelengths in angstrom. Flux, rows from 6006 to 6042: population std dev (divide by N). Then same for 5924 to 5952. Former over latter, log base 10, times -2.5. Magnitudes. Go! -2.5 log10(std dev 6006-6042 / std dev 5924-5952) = -0.4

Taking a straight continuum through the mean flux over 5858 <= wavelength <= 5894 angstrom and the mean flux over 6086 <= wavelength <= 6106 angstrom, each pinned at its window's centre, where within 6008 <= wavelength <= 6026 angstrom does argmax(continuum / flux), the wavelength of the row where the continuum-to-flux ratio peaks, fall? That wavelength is 6009 angstrom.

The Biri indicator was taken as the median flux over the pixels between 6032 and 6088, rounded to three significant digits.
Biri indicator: 15.3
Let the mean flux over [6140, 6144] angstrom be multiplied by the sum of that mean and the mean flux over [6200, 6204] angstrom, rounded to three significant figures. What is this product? 442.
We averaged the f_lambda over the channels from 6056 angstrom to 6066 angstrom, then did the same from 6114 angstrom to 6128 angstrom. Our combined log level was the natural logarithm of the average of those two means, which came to 2.71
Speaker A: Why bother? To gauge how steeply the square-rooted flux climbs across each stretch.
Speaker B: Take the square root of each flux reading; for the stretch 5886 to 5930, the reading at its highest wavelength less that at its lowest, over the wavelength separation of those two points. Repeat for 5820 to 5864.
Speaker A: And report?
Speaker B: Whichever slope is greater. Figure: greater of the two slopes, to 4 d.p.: 0.0030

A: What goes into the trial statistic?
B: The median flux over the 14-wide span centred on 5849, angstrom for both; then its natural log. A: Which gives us 2.64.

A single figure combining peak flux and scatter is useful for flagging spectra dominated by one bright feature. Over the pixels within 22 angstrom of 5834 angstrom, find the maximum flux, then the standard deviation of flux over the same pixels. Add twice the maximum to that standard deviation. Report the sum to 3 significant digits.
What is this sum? 29.5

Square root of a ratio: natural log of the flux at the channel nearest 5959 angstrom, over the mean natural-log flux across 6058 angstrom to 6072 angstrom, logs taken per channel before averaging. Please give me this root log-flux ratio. 0.98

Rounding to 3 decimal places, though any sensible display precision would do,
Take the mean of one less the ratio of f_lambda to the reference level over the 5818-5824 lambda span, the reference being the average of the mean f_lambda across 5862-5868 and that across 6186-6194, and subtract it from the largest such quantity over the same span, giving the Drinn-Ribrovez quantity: 0.024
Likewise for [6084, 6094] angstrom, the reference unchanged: 0.028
